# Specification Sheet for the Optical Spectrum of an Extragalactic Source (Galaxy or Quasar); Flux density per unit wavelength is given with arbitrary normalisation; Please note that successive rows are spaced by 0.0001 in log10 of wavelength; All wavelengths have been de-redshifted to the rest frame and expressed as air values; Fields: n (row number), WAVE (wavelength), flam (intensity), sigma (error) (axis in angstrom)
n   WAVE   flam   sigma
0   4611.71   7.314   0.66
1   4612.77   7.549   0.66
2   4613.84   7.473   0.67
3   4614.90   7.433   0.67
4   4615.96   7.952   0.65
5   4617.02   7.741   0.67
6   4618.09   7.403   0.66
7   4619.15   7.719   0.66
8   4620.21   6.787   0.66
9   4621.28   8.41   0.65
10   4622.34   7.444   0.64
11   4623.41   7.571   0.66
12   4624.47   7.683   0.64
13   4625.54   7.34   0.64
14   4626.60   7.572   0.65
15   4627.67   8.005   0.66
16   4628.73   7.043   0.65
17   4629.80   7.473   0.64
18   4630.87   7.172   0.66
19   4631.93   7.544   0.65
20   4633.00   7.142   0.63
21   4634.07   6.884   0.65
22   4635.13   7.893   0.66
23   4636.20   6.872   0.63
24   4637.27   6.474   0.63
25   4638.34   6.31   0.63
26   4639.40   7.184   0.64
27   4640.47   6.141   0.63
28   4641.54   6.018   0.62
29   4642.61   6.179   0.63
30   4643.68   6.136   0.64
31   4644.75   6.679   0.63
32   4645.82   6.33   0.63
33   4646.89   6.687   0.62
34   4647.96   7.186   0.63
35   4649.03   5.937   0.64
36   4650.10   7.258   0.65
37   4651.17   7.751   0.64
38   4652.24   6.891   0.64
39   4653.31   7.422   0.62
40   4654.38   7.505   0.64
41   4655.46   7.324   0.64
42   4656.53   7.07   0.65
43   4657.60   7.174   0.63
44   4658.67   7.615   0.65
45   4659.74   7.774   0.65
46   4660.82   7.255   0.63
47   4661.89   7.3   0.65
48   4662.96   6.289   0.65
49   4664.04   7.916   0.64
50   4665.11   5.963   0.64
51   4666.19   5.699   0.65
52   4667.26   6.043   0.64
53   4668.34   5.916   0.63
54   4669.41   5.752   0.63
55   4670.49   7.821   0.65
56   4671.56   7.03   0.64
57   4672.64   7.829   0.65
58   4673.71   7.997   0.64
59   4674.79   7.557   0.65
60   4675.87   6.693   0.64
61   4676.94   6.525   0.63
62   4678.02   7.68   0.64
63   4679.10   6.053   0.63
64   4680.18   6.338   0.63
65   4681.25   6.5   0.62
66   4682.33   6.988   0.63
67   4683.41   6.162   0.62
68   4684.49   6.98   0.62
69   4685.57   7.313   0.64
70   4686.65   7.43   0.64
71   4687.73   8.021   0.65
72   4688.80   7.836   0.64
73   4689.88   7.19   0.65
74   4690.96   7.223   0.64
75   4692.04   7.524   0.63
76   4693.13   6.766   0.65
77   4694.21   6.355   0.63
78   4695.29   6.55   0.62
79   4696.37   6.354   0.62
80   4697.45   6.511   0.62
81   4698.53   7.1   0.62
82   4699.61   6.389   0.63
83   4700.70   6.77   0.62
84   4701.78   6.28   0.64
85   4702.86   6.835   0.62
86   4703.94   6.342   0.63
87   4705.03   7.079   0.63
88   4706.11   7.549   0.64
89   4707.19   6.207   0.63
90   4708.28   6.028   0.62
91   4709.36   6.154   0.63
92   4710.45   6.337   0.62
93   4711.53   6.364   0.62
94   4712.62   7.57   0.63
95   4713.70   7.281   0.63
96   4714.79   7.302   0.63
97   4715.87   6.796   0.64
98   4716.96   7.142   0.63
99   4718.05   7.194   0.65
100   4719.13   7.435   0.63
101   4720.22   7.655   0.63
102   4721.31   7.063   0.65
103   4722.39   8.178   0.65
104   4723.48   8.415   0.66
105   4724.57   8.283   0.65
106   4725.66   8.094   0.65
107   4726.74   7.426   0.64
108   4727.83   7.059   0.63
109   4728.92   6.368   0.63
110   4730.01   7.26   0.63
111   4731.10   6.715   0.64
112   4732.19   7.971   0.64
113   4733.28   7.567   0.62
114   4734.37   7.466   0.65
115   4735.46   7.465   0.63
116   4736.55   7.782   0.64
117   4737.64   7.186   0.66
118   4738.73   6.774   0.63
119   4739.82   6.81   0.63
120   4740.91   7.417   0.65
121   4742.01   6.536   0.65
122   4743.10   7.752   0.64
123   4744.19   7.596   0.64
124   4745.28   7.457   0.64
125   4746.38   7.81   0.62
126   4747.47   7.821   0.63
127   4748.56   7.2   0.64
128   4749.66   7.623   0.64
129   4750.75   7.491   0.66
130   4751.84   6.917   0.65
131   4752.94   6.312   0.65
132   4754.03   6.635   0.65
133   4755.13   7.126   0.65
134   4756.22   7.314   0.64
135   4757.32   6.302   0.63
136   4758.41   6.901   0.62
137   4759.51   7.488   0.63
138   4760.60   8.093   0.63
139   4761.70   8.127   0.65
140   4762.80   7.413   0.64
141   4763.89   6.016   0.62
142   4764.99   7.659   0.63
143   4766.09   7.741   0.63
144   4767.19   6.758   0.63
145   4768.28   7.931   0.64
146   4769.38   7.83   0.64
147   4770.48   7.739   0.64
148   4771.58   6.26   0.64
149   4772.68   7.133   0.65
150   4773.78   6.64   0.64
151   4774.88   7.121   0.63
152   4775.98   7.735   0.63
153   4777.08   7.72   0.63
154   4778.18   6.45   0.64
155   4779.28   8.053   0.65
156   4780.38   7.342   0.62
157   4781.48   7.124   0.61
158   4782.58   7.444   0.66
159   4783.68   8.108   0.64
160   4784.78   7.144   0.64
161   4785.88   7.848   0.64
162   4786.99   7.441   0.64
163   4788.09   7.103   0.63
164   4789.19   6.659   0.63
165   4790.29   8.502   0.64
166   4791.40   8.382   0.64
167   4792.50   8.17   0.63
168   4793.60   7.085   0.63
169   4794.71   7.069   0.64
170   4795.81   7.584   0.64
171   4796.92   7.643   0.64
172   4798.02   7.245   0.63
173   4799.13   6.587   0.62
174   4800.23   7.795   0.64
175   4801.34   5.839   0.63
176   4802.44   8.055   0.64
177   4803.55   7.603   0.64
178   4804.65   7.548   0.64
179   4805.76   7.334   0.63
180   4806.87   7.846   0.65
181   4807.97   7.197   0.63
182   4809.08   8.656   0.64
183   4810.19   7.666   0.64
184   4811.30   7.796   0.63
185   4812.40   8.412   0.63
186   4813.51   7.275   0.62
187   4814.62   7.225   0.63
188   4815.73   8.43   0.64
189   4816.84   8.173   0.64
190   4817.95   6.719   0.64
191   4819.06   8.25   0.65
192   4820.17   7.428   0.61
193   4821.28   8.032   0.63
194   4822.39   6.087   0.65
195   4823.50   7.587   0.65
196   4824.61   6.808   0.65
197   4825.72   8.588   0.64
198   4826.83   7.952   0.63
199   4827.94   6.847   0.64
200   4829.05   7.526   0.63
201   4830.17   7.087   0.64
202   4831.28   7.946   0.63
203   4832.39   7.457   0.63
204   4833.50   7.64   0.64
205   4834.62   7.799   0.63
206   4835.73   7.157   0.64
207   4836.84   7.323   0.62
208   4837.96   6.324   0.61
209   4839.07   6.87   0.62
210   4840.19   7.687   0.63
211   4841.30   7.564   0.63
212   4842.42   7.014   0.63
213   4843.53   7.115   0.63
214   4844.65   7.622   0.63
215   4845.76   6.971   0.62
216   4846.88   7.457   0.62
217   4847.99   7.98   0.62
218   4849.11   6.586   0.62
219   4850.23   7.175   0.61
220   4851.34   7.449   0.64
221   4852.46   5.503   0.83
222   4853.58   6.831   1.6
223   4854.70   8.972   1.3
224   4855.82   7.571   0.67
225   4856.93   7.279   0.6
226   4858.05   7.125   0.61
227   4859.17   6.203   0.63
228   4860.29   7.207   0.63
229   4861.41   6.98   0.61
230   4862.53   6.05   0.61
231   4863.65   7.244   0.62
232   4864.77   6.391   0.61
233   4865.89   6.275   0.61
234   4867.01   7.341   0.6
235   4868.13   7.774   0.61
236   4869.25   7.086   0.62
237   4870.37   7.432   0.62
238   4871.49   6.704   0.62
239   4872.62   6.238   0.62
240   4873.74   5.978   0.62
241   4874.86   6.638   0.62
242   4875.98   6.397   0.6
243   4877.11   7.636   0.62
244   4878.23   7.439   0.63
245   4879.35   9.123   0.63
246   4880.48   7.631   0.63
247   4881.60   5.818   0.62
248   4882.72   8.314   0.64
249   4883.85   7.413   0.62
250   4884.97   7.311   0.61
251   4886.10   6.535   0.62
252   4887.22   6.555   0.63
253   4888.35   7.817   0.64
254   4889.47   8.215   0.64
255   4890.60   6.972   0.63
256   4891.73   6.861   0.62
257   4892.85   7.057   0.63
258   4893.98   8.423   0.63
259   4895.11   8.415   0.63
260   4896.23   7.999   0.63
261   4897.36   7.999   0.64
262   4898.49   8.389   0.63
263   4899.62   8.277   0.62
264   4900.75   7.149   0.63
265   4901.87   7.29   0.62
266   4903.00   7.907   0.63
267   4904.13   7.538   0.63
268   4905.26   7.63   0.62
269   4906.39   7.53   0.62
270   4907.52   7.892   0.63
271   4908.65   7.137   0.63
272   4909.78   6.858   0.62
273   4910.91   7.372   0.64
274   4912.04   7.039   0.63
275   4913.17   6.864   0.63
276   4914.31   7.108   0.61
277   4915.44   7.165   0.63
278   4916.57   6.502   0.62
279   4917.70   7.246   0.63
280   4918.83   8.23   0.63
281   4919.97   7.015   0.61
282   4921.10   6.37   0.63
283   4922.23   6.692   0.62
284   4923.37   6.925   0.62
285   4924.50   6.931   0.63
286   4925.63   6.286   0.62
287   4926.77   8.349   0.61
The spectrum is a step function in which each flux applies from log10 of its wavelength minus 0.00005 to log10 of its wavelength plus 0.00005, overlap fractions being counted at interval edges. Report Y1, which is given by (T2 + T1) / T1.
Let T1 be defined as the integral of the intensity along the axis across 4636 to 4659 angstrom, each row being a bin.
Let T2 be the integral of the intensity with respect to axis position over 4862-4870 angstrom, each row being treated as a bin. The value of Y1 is 1.35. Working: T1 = 157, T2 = 55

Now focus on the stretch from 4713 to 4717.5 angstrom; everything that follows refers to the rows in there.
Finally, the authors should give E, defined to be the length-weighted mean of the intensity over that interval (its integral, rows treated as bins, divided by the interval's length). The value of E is 7.2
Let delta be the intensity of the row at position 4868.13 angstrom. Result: 7.774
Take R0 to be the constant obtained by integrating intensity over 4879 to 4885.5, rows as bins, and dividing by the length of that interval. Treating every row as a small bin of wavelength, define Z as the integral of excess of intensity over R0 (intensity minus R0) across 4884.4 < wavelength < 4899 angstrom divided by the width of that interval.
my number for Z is 0.0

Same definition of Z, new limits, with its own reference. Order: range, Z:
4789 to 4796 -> 0.1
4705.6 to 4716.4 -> -0.8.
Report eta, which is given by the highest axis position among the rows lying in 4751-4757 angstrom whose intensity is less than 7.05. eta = 4754.03 angstrom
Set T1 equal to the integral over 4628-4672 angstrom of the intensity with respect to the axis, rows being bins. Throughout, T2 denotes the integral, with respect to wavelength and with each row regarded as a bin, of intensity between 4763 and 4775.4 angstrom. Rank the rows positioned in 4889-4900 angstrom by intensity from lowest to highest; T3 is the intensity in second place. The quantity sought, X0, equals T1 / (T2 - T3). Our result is 3.7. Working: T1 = 303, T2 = 89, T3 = 6.972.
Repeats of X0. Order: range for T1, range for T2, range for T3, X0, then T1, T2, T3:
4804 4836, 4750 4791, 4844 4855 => 0.8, 243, 299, 6.586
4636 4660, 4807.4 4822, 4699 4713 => 1.5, 165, 113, 6.154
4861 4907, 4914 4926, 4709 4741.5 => 4.4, 336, 84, 6.337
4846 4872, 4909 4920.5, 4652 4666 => 2.4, 184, 82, 6.289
